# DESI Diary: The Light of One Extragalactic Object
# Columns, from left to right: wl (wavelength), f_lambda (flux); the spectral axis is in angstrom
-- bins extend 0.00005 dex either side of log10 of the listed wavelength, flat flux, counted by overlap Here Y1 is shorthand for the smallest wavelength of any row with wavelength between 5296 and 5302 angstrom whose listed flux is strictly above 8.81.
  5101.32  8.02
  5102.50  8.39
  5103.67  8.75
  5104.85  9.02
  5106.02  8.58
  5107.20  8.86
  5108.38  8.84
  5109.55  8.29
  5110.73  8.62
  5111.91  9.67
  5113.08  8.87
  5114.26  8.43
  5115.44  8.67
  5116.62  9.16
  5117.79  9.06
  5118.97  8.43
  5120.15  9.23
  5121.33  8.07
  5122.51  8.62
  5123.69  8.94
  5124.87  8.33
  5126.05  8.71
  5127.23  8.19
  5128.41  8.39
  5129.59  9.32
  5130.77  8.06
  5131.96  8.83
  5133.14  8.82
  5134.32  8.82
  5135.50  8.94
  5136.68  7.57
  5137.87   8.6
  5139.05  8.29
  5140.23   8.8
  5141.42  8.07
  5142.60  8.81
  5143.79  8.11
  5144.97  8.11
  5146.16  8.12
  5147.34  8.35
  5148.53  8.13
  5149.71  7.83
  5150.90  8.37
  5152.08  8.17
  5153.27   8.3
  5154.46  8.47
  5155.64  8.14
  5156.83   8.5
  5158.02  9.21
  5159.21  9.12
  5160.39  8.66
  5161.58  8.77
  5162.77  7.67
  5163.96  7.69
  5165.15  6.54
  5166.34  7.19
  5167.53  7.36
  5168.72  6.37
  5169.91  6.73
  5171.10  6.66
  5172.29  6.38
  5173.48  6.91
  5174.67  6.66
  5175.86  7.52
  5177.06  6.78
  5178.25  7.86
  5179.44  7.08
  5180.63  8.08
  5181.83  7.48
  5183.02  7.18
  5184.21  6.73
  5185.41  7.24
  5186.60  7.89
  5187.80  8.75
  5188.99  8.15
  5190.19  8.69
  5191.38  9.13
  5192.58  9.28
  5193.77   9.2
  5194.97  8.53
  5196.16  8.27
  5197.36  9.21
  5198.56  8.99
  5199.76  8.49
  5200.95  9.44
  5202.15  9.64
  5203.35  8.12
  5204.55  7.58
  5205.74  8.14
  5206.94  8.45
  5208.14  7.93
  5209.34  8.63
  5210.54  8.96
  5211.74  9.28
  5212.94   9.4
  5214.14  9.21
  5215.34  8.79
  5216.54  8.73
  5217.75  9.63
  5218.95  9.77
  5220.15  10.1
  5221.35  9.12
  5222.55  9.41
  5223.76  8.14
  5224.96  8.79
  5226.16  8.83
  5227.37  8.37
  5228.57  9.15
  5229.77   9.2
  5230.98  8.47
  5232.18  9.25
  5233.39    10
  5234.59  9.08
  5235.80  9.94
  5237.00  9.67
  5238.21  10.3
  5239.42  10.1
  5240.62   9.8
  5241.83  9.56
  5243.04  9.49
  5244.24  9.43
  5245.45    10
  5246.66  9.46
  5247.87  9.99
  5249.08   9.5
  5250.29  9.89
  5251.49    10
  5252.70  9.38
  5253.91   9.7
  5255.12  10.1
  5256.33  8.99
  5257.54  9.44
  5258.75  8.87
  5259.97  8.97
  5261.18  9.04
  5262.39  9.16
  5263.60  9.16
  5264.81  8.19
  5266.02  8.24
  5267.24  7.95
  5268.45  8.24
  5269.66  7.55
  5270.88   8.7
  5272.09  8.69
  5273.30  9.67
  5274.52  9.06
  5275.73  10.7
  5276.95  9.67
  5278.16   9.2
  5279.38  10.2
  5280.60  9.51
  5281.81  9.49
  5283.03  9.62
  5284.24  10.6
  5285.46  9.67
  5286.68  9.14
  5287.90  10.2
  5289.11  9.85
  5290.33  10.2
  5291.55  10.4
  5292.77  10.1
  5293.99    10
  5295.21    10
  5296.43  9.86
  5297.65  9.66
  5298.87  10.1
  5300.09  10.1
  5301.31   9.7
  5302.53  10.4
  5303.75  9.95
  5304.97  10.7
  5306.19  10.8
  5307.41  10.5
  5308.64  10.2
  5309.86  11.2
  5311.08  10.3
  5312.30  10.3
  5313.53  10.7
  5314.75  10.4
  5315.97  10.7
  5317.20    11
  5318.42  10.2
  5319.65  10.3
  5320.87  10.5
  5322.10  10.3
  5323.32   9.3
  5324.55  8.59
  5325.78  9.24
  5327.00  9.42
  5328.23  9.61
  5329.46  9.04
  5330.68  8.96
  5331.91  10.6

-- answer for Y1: 5296.43 angstrom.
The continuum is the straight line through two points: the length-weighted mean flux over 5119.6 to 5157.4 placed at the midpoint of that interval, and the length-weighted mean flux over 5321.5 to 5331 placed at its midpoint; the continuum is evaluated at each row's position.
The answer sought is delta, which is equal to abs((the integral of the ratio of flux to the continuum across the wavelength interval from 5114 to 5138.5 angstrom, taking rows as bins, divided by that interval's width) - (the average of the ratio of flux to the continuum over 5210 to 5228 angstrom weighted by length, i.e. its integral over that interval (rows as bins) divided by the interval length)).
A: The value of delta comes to 0.00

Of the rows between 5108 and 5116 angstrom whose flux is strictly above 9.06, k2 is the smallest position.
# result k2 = 5111.91 angstrom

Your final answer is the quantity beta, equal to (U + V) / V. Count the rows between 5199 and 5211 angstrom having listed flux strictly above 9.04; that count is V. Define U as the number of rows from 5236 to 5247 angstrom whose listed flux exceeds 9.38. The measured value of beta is 5.5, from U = 9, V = 2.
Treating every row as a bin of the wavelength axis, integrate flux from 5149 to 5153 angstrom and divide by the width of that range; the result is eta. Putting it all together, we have 8.1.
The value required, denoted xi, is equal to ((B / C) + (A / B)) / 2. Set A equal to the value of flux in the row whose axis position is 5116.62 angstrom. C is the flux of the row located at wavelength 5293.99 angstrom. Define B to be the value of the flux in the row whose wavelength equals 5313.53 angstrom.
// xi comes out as 0.96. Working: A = 9.16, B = 10.7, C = 10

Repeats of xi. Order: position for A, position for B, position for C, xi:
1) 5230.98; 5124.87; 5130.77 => 1.03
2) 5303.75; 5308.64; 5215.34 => 1.07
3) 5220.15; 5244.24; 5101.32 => 1.12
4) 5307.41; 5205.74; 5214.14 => 1.09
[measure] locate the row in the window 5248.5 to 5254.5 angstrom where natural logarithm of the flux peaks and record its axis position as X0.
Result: 5251.49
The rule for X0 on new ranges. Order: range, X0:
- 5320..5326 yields 5320.87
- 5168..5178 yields 5175.86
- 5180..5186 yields 5180.63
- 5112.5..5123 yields 5120.15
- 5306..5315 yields 5309.86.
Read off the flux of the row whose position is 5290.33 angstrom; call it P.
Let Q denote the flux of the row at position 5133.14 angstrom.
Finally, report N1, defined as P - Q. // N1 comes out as 1.4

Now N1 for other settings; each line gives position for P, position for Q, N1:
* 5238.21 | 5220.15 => 0.2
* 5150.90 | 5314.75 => -2.0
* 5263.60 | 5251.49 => -0.8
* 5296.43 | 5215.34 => 1.1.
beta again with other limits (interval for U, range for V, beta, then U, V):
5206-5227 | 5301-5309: 1.7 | 5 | 7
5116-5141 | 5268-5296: 1.0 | 0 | 19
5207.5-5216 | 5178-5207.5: 1.2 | 1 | 6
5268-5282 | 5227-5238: 1.9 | 6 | 7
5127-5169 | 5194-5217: 1.0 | 0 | 6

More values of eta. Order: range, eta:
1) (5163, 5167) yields 7.2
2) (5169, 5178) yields 6.8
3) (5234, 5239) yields 9.7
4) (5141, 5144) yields 8.4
